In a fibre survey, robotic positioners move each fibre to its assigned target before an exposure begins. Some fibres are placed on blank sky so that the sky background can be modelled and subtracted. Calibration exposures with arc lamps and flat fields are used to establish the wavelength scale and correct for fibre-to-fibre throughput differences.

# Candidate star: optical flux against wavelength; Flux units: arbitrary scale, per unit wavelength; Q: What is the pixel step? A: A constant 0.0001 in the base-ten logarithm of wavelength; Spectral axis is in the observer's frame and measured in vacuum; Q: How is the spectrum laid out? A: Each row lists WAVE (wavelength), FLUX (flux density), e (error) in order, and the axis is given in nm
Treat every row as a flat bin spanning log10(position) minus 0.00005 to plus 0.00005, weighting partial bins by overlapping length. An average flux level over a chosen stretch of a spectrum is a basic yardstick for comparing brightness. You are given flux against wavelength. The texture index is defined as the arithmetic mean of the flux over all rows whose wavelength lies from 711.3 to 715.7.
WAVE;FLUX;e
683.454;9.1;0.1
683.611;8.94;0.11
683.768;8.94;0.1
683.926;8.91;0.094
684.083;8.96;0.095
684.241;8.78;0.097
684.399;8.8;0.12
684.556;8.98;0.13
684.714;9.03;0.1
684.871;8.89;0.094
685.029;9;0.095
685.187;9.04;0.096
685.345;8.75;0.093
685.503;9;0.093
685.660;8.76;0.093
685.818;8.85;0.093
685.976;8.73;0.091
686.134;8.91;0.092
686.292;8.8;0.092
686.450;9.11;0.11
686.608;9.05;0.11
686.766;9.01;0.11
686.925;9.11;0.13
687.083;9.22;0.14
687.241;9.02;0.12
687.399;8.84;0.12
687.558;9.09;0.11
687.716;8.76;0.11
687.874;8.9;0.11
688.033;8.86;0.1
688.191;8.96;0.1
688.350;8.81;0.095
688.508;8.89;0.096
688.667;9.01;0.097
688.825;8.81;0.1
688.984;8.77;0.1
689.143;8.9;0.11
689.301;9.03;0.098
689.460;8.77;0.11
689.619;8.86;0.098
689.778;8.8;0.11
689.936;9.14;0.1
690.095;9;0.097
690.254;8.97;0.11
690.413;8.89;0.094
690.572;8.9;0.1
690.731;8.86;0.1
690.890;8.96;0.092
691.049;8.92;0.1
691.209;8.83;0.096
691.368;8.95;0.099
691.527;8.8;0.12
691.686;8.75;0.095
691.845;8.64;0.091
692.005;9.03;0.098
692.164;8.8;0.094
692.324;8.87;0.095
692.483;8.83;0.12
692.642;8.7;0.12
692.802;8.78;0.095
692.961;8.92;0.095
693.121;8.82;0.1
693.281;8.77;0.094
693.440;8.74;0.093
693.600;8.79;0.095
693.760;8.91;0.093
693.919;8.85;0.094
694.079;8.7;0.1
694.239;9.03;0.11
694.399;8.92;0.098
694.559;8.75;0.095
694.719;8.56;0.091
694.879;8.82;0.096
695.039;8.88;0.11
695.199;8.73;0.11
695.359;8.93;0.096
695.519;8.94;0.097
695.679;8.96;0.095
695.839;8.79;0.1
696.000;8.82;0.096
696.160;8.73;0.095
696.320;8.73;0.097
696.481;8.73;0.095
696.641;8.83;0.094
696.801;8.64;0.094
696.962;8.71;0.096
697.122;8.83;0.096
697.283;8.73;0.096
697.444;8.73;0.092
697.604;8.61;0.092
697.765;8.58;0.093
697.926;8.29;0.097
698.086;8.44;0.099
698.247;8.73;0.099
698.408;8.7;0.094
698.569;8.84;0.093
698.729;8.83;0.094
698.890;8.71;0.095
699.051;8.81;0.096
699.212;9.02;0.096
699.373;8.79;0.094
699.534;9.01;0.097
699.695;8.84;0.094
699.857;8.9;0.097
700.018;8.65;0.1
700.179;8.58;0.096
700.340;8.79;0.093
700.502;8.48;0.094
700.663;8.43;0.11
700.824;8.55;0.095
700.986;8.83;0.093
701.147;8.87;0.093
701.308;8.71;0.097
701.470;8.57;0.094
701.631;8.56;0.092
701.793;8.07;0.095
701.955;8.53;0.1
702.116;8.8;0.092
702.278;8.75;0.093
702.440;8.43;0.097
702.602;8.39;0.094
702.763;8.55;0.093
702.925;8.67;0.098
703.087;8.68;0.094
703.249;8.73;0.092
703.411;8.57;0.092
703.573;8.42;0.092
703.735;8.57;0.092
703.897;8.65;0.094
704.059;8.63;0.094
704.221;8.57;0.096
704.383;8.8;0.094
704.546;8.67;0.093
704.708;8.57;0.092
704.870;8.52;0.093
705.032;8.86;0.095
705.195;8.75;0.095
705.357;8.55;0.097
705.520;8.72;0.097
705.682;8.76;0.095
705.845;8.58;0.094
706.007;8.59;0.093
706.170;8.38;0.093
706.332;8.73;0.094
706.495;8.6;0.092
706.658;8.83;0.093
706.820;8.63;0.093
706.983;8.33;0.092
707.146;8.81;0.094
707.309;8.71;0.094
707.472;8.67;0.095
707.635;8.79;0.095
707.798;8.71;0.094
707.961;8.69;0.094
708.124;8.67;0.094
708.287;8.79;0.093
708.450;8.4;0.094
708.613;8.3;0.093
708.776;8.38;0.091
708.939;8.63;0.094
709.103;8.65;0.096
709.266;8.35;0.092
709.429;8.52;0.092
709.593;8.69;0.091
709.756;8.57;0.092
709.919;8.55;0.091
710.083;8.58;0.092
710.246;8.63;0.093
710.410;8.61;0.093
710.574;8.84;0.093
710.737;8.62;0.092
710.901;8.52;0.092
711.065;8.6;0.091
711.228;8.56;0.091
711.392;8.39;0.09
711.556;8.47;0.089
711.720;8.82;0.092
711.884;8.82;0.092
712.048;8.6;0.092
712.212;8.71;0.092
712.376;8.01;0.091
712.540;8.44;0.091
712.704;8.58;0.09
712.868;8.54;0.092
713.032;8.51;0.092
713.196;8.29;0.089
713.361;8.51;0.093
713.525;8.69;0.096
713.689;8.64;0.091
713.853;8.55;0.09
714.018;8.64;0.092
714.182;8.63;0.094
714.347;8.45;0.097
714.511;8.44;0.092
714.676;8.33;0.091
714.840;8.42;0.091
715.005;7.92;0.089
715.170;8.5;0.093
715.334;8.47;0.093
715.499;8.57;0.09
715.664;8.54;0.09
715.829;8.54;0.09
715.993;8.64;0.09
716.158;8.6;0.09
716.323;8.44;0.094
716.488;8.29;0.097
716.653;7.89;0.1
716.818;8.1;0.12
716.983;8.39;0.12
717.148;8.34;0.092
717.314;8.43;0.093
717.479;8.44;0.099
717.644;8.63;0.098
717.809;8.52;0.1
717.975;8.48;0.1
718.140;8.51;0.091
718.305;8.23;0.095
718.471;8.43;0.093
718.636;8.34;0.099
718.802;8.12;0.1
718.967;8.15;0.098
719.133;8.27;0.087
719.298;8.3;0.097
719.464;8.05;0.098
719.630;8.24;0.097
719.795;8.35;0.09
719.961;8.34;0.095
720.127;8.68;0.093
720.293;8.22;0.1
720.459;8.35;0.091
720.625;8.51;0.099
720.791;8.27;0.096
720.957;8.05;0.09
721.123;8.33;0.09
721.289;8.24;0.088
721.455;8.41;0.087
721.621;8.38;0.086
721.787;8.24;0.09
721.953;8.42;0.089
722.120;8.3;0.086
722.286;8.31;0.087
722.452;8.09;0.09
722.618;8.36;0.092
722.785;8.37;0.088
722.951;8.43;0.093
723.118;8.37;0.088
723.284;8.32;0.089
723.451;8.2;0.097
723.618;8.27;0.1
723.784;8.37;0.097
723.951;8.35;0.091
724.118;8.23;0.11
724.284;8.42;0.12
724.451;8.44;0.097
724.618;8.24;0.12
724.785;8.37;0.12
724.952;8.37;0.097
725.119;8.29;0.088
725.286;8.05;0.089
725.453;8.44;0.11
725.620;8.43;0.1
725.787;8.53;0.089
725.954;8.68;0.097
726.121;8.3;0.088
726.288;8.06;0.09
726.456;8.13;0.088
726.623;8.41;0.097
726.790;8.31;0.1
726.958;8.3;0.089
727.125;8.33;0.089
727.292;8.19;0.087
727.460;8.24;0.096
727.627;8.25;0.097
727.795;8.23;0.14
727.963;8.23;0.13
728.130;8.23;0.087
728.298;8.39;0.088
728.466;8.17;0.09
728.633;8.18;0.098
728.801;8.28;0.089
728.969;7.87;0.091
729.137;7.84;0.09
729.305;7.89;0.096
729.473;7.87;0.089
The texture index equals 8.5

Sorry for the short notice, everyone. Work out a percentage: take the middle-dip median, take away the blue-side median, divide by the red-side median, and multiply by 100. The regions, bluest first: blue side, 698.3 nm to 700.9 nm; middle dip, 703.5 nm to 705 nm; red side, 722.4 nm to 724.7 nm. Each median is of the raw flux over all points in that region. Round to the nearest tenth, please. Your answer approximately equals -2.6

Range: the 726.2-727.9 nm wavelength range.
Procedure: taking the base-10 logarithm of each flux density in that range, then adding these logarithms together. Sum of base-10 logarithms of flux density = 9.2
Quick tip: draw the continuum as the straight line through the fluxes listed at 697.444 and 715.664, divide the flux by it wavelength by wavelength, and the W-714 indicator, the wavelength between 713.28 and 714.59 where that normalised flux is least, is 714.511 nm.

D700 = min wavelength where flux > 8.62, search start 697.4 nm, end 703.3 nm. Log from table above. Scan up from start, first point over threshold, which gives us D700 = 697.444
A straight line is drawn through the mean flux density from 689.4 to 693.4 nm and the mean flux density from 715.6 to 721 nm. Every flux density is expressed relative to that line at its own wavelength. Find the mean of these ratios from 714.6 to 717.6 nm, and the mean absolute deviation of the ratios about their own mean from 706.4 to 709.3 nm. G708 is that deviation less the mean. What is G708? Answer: -0.98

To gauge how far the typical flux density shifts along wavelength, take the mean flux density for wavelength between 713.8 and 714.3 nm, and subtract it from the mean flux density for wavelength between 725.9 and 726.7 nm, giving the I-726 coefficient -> -0.29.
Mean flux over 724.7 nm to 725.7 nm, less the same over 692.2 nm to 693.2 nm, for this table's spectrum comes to -0.50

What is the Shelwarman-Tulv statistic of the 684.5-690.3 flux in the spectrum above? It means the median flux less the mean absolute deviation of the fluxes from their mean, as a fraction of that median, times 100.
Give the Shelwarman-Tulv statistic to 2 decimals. 98.77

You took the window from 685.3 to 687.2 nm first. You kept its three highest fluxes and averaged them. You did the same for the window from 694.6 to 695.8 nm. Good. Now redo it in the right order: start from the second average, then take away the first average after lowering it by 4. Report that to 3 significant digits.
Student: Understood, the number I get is 3.80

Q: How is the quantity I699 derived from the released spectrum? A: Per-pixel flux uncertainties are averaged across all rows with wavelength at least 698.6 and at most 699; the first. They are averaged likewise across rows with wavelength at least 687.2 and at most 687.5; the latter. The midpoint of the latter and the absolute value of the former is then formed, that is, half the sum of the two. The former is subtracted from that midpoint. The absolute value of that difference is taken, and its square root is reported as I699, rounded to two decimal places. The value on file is 0.11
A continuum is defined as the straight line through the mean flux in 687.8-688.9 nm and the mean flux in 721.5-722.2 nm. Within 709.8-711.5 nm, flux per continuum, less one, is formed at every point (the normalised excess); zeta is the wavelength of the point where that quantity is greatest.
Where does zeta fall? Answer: 710.574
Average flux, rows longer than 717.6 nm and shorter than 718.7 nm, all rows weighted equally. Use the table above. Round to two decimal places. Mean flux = 8.45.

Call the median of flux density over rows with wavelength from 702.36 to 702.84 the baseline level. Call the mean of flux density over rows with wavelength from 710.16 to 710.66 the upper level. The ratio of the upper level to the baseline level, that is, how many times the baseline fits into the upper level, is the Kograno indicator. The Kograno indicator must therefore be 1.03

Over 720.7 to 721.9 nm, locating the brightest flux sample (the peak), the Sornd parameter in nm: 721.455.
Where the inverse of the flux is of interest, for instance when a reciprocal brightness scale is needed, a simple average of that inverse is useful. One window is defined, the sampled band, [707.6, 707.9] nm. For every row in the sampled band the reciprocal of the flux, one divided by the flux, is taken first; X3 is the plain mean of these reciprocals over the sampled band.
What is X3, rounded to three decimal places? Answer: 0.114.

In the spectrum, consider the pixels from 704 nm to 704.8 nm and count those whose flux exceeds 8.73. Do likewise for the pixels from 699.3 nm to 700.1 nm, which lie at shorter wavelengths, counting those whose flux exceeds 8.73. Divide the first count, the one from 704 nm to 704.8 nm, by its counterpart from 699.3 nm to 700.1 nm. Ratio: 0.25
